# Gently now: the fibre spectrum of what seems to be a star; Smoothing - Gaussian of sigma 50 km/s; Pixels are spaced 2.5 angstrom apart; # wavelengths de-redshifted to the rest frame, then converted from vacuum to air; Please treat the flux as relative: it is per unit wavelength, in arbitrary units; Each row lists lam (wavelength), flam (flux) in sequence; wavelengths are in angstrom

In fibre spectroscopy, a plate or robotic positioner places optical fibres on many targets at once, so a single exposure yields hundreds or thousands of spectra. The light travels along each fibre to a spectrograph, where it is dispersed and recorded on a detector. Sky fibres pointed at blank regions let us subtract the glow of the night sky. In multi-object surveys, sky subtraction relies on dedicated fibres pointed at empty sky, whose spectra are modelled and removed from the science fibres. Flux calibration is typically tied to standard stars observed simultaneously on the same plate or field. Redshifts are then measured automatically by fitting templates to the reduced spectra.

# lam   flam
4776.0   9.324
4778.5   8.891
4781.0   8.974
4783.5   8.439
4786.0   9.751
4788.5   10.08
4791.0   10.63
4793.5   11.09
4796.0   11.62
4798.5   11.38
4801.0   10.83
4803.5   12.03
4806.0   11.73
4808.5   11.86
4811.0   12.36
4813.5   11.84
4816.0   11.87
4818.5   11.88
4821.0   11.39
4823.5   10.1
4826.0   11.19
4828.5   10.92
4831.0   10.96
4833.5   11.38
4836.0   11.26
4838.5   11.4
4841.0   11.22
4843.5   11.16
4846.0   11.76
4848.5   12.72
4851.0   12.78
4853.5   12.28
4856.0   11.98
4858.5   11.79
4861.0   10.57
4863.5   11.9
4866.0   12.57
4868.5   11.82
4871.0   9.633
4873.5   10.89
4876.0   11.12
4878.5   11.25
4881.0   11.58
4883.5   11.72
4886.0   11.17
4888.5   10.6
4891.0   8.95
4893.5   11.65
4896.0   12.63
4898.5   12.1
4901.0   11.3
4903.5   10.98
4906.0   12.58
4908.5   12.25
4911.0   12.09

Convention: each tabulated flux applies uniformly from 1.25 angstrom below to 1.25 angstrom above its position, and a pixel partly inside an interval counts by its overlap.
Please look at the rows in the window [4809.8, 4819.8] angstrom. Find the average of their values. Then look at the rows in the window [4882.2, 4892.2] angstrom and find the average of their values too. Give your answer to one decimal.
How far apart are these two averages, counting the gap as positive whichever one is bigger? 1.4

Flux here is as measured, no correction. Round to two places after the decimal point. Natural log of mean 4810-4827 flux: 2.44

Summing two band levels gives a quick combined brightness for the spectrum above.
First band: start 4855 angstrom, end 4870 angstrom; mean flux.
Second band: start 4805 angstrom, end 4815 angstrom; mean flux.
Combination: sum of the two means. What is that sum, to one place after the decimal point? 23.7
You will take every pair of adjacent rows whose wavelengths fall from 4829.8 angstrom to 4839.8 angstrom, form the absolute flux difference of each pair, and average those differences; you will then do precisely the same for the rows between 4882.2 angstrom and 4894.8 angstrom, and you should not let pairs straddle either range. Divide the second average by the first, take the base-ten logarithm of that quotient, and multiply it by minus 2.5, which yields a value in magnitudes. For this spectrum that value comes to -1.95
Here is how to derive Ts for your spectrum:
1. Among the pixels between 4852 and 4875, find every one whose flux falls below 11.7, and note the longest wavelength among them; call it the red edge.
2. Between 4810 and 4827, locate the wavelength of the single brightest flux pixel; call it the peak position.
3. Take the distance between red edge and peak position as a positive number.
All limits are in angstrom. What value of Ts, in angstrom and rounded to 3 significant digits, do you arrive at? 62.5 angstrom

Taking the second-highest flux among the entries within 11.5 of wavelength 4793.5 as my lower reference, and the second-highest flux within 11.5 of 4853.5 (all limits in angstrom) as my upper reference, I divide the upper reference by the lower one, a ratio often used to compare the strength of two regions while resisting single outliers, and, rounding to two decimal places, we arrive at 1.09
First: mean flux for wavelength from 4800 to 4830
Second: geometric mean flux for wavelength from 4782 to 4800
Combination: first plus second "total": 21.9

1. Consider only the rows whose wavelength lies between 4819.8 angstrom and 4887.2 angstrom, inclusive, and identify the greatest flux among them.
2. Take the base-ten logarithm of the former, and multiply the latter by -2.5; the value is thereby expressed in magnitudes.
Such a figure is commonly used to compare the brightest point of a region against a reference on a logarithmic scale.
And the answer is -2.77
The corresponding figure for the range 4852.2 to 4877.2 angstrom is -2.75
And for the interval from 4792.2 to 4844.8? -2.73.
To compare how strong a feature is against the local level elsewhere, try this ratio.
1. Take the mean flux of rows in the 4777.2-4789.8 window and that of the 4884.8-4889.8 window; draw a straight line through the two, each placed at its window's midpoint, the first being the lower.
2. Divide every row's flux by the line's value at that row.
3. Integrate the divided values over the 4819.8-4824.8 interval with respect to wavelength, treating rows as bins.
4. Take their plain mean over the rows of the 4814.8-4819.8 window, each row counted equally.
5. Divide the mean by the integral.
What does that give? 0.223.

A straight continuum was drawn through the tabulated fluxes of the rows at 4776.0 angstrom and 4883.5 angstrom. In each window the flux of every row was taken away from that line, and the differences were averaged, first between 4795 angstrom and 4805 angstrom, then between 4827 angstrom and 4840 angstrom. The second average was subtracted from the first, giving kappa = -1.0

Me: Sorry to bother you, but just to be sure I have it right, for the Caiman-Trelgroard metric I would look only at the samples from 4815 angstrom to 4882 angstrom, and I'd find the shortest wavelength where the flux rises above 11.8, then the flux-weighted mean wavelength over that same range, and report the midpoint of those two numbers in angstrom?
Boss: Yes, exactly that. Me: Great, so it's 4832.3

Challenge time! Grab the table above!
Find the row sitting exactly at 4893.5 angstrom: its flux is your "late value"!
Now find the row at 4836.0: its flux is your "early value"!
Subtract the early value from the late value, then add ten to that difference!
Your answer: 10.4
